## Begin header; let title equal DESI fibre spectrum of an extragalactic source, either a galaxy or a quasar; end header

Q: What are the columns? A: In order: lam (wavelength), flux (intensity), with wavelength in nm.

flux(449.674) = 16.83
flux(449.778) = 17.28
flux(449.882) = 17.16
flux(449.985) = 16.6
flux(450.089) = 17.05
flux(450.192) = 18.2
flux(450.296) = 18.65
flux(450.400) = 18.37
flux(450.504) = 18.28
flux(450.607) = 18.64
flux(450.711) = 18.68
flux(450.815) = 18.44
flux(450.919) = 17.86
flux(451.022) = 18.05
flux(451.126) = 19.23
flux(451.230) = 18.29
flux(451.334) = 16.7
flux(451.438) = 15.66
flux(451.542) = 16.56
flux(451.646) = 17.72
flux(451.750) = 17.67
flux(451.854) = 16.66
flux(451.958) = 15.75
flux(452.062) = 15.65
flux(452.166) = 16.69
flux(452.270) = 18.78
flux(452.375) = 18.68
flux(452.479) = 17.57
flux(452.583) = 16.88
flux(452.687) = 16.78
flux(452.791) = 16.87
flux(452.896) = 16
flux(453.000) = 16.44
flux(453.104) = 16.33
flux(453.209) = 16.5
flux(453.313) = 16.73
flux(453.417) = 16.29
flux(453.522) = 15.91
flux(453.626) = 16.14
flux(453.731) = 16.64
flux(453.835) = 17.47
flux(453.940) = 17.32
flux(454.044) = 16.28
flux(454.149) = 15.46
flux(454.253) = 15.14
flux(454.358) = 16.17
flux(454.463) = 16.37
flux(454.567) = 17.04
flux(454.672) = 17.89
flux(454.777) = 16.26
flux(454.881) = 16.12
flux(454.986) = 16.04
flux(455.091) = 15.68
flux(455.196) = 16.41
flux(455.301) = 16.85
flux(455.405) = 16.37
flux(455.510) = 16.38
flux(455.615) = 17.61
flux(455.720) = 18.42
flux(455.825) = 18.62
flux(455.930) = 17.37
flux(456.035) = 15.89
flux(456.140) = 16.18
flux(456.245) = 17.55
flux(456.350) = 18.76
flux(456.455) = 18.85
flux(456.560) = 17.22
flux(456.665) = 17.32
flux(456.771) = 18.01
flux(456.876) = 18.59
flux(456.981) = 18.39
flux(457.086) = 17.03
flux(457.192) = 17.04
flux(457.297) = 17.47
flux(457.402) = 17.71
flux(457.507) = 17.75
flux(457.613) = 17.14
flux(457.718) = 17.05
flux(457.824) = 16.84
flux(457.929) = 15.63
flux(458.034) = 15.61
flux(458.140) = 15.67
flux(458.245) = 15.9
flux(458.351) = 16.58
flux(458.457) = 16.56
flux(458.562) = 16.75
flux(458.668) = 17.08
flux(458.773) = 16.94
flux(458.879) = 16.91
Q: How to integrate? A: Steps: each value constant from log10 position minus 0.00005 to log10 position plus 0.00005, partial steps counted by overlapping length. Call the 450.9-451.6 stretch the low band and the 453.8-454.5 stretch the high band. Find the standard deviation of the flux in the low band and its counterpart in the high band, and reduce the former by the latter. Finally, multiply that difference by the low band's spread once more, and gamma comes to 0.4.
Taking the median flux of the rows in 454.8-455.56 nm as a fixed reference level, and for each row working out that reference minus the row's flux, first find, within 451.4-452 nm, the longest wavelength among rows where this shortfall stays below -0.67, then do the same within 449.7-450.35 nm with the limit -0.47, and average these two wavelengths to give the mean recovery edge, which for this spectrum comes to 451.02 nm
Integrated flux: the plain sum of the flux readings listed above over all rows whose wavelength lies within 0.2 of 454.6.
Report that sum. 68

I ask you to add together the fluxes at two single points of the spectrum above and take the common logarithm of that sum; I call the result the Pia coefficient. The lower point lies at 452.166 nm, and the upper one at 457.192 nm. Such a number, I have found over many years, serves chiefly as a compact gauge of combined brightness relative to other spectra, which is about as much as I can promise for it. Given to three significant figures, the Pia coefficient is 1.53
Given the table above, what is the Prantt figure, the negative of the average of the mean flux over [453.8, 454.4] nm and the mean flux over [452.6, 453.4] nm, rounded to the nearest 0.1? -16.4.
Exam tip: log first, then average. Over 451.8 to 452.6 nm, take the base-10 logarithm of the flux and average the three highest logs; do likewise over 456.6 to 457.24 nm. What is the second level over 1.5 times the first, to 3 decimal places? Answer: 0.667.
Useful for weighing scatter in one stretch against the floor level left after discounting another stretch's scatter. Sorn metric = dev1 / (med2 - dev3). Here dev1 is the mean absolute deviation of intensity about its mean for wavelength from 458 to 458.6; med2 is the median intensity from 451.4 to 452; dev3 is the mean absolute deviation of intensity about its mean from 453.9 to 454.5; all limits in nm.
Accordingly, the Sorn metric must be 0.0281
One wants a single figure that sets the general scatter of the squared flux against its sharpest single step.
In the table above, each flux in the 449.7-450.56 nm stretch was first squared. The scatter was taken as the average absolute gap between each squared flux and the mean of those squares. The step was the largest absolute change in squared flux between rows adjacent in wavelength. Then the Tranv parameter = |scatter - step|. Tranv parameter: 17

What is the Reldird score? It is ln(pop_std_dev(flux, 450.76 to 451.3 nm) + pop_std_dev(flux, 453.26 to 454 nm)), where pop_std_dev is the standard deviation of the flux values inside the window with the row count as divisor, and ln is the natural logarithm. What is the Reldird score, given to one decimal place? 0.0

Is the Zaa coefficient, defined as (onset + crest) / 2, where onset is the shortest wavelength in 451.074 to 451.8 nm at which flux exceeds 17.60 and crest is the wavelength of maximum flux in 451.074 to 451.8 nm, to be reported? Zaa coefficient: 451.13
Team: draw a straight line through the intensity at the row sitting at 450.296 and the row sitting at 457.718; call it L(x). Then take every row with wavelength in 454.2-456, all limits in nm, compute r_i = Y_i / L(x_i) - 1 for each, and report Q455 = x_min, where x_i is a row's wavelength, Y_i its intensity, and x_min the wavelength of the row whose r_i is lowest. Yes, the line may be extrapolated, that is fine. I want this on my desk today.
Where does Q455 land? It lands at 454.253 nm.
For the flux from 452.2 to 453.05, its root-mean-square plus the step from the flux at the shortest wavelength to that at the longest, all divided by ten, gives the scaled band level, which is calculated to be 1.5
